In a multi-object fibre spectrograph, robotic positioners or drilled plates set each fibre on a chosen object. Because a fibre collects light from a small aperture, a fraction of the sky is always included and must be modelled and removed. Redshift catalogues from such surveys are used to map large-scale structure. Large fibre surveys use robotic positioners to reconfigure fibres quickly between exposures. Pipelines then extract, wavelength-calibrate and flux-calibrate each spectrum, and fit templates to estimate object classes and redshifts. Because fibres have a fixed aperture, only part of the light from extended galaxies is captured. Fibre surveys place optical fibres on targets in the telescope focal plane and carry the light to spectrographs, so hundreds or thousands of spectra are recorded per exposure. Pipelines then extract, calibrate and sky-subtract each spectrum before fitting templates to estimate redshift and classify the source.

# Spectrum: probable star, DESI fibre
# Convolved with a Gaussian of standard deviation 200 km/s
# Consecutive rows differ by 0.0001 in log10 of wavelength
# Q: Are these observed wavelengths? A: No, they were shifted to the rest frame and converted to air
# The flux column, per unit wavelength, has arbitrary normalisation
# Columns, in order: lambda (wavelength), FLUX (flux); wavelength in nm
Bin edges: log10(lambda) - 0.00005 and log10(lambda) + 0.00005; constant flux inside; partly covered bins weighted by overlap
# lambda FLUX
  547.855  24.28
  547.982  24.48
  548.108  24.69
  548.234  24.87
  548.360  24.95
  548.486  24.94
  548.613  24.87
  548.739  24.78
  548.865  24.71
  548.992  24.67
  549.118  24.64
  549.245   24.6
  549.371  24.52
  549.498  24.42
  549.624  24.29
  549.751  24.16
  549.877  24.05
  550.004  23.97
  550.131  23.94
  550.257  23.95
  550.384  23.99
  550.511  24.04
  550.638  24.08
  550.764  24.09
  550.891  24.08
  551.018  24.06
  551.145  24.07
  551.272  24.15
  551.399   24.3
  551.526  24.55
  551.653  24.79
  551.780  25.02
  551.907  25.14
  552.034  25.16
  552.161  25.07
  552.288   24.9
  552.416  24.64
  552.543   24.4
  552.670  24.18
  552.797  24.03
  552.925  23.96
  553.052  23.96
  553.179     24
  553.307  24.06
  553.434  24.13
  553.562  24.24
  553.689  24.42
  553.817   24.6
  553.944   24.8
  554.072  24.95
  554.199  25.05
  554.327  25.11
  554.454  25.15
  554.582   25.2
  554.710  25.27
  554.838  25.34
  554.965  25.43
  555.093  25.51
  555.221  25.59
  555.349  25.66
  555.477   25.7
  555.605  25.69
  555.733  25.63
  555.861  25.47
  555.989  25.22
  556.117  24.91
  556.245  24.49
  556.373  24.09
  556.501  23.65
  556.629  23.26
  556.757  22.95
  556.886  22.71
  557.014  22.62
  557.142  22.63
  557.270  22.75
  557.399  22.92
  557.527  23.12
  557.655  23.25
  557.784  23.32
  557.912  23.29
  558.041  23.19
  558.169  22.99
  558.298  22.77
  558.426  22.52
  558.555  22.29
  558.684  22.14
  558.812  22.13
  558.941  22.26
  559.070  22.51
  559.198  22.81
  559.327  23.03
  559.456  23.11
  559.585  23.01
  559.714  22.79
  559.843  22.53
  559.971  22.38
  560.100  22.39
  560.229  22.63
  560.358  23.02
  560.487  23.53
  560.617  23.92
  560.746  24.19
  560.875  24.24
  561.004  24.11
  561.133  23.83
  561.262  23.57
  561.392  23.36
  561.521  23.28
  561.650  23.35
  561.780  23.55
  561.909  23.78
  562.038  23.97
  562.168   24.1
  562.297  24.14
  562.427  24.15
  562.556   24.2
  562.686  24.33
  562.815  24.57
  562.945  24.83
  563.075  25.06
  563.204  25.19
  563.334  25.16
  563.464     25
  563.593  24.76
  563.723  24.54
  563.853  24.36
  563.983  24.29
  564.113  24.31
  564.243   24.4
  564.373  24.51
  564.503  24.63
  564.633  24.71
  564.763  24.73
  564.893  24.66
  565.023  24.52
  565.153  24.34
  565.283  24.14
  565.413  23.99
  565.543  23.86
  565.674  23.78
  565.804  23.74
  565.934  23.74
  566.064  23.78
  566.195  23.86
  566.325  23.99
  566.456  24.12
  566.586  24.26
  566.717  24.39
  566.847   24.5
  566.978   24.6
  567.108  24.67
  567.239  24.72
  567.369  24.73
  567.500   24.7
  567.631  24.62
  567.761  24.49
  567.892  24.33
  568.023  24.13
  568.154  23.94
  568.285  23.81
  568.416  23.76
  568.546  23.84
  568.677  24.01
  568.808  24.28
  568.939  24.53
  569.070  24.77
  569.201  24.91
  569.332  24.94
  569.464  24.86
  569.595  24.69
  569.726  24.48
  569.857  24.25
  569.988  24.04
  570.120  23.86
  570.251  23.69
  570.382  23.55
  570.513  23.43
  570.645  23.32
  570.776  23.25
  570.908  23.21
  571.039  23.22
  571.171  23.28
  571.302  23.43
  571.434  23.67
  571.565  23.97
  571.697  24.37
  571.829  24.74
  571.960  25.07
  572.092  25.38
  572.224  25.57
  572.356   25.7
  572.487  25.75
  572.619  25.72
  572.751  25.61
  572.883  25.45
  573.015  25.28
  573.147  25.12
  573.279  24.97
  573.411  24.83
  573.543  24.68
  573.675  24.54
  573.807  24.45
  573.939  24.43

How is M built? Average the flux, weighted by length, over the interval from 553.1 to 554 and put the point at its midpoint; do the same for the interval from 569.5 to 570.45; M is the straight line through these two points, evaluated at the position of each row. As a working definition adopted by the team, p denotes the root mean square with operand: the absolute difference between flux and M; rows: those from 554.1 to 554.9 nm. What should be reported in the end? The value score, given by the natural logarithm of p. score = -0.1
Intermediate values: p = 0.89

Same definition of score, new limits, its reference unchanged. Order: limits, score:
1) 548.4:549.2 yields -0.9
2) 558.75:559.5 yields 0.5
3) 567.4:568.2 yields -1.1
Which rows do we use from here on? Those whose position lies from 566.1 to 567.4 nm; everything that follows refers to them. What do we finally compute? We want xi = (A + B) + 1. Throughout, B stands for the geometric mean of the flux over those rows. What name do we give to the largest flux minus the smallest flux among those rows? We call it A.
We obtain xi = 26.3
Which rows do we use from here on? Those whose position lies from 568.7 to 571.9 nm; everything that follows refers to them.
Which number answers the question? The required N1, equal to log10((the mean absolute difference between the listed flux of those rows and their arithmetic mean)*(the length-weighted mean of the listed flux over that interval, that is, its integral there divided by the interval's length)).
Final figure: 1.11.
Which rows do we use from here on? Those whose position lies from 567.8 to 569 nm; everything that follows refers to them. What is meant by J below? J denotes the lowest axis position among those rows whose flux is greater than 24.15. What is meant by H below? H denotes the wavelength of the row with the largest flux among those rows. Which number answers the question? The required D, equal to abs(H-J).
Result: 1.05 nm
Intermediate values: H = 568.939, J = 567.892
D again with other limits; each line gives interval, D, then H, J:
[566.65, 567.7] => 0.65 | 567.369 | 566.717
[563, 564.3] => 0.13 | 563.204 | 563.075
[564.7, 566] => 0.00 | 564.763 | 564.763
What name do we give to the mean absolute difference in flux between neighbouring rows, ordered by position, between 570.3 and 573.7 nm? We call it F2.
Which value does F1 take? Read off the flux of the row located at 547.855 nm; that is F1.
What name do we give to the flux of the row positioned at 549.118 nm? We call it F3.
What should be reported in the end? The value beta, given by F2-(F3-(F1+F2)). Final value 0.0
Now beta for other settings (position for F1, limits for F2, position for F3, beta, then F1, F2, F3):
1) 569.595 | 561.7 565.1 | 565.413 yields 1.0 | 24.69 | 0.128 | 23.99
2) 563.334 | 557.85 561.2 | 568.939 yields 1.0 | 25.16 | 0.206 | 24.53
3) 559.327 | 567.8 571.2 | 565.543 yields -0.5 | 23.03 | 0.142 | 23.86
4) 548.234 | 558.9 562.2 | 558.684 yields 3.1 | 24.87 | 0.209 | 22.14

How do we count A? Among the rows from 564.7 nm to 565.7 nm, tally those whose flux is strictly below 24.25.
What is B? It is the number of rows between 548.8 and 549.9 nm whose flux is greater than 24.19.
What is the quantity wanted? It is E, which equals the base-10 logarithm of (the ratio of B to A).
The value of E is 0.24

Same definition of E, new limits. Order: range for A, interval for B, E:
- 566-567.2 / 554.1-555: 0.24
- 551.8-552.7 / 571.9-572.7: 0.78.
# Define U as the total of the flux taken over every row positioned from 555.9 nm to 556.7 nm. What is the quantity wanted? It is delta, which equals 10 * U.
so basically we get 1456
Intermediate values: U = 146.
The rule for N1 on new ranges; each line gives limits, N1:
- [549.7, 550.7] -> 0.16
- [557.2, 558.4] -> 0.63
